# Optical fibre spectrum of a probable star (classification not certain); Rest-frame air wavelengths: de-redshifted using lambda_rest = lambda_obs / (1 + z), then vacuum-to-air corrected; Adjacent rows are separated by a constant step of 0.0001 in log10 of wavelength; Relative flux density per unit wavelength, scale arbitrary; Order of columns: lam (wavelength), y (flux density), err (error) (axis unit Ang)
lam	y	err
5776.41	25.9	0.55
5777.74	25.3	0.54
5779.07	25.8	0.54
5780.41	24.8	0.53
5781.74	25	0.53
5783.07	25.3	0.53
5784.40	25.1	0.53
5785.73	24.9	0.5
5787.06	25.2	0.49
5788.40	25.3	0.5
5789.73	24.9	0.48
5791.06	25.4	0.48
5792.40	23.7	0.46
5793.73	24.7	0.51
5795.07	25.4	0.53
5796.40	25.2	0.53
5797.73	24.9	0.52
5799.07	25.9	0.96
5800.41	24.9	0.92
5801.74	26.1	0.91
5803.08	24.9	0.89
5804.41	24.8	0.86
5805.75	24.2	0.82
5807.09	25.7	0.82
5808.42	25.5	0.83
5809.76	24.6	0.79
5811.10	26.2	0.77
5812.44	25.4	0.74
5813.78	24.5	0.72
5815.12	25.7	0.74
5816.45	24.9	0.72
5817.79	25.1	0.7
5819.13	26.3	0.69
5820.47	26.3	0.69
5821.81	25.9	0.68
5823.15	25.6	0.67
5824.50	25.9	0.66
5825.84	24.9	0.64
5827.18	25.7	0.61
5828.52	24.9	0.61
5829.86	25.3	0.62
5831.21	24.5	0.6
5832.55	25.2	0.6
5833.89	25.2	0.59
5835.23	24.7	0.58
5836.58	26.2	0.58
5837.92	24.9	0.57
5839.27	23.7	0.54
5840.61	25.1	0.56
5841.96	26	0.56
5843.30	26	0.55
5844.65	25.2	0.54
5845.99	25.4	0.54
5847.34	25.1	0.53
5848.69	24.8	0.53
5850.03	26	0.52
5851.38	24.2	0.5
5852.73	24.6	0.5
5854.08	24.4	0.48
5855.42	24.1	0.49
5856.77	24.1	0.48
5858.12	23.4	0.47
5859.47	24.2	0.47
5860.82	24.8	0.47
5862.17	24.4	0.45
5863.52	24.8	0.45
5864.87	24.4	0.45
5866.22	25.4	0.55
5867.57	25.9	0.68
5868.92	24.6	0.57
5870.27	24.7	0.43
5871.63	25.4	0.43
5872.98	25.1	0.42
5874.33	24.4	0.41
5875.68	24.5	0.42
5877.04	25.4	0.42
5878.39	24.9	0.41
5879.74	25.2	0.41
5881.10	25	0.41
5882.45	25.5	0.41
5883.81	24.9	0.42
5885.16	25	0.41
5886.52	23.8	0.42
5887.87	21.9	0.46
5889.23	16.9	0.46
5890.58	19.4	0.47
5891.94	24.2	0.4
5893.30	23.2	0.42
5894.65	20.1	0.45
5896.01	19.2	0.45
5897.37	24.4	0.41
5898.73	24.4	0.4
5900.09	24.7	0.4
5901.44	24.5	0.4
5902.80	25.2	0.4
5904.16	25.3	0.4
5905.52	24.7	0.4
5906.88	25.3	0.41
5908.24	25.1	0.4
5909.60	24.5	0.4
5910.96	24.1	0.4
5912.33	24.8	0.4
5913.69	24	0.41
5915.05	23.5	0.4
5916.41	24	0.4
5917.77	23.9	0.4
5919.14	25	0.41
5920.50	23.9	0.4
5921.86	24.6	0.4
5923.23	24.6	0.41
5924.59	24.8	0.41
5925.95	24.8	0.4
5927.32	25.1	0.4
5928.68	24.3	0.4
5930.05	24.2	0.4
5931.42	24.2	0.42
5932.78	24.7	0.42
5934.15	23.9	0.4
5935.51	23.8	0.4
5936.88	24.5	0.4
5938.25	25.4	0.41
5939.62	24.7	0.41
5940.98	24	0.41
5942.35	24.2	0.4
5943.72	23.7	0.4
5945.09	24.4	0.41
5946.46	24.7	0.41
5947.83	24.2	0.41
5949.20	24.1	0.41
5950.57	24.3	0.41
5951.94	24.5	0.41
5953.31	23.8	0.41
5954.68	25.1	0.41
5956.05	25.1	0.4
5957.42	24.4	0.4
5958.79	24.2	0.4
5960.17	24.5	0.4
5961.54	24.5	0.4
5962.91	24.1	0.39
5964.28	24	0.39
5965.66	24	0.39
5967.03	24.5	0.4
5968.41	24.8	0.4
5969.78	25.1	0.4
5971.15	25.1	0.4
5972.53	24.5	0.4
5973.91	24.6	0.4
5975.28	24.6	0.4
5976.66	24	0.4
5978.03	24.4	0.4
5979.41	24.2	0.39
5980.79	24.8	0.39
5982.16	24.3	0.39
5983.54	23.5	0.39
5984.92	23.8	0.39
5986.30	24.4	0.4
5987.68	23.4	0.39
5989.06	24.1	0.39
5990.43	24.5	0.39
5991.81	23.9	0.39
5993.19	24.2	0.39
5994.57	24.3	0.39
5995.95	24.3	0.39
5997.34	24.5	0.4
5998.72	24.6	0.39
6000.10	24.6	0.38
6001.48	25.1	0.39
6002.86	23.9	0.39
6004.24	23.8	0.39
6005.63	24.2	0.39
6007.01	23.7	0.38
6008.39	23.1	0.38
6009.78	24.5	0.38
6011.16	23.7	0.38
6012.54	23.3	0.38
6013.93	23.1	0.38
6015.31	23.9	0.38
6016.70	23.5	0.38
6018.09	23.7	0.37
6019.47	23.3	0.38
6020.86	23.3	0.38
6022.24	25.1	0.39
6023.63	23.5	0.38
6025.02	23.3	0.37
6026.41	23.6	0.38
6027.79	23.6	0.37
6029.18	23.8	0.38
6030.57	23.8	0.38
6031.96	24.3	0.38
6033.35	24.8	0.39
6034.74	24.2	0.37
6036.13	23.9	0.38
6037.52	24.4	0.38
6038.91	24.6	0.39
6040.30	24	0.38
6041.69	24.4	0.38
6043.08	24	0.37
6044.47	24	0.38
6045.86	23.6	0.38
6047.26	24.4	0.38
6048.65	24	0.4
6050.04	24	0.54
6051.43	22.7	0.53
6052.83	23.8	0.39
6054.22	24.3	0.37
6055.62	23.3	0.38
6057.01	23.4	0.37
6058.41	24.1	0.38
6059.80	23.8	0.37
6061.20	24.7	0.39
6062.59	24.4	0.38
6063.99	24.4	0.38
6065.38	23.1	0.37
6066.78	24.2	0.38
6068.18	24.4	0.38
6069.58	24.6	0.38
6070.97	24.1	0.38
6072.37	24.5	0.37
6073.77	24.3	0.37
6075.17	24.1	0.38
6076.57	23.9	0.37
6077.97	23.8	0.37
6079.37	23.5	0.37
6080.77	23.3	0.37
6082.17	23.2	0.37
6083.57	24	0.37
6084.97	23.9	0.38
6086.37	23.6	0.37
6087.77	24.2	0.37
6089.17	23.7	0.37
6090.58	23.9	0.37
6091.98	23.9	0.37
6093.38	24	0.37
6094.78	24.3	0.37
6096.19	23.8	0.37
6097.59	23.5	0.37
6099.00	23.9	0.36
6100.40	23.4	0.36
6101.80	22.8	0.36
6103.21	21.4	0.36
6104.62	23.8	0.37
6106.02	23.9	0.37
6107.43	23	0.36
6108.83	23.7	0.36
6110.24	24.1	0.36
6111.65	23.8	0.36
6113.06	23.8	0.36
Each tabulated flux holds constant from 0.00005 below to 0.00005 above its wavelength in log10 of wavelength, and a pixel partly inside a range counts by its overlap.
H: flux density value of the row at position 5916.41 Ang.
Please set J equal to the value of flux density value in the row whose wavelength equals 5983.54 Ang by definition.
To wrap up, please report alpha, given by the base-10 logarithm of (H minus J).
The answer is -0.3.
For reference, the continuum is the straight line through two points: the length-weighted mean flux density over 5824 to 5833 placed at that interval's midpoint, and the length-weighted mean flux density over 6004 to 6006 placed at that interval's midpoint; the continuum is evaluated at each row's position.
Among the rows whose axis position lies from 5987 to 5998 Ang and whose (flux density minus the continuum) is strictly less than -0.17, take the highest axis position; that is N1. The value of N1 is 5987.68 Ang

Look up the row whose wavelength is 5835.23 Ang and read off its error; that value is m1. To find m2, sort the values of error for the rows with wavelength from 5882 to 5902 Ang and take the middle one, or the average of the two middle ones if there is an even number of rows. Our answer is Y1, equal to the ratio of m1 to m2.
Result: 1.38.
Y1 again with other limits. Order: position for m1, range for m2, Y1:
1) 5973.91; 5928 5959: 0.98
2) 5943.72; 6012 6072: 1.05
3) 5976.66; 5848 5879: 0.85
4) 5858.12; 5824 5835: 0.77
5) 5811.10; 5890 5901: 1.86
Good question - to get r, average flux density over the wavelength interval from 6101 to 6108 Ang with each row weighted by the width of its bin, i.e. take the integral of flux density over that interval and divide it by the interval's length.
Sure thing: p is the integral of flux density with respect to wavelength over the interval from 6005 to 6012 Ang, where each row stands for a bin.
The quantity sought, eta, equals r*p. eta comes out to 3837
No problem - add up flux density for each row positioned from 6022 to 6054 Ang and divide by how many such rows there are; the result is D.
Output 24.0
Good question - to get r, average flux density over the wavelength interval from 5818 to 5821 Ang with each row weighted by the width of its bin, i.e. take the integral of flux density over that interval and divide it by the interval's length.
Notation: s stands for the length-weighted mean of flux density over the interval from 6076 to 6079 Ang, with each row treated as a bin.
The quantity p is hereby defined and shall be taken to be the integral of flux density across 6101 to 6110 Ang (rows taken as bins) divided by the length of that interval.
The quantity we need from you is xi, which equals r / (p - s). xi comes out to -40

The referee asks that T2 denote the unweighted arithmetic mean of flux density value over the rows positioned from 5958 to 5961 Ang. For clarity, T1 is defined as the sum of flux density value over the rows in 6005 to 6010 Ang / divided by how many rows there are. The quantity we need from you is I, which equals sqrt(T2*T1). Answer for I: 24.1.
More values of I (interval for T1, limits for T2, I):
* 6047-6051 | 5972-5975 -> 24.3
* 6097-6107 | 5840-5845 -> 24.4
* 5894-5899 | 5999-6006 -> 23.1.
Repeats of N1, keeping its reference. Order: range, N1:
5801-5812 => 5809.76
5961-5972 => 5965.66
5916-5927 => 5920.50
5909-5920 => 5917.77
